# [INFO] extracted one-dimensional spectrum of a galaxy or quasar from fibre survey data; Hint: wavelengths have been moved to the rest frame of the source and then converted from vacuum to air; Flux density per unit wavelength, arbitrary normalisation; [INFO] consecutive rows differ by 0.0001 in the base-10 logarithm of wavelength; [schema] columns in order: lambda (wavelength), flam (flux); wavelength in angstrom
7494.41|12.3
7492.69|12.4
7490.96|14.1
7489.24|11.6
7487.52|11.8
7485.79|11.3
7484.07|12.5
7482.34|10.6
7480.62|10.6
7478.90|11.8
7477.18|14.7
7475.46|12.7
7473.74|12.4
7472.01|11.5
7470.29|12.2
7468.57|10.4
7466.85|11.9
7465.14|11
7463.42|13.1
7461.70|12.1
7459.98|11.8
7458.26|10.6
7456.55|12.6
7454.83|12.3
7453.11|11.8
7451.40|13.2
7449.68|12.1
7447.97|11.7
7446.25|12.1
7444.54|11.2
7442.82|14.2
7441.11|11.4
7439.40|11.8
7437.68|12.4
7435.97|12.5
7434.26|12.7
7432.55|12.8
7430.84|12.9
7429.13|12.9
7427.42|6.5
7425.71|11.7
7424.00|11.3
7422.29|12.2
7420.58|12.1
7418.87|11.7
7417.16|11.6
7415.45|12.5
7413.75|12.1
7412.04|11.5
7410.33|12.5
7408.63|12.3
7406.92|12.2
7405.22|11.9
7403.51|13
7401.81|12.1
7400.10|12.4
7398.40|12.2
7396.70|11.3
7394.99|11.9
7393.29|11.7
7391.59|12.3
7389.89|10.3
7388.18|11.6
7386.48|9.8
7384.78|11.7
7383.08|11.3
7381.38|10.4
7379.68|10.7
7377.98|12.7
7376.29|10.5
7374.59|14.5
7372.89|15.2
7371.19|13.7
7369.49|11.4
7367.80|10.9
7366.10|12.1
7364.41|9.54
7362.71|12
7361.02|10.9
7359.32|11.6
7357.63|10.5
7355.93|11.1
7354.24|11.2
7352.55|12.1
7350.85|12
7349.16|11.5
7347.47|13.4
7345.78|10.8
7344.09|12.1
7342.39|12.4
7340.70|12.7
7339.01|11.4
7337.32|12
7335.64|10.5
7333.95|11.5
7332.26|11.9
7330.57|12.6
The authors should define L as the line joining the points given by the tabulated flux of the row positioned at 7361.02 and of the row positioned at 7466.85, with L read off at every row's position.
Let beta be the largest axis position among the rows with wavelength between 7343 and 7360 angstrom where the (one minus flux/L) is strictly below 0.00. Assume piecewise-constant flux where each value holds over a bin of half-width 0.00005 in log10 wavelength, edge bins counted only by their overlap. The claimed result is 7359.32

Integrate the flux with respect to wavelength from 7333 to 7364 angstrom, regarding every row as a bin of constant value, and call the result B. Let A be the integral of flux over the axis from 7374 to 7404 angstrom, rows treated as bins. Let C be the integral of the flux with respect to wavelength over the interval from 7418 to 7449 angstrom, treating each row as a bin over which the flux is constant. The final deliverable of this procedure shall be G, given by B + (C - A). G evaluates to 379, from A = 350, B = 360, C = 369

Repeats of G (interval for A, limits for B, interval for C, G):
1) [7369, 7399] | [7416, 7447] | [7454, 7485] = 383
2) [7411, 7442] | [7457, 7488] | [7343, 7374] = 367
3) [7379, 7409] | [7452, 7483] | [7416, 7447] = 390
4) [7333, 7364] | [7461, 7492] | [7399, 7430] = 378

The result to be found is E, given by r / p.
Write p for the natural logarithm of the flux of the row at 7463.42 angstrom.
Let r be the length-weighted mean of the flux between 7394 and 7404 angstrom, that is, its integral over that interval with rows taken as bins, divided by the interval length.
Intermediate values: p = 2.57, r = 12.1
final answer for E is 4.7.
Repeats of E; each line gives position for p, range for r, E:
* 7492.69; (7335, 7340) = 4.5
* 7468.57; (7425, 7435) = 4.9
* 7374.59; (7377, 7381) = 4.3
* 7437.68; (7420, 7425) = 4.7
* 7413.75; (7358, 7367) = 4.5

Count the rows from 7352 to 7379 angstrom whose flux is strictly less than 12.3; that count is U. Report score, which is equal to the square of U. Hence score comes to 144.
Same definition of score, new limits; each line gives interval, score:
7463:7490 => 121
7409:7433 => 81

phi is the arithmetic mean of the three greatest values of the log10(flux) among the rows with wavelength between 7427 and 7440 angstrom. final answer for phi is 1.11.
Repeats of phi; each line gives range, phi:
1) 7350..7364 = 1.08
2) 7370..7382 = 1.16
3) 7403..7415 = 1.10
